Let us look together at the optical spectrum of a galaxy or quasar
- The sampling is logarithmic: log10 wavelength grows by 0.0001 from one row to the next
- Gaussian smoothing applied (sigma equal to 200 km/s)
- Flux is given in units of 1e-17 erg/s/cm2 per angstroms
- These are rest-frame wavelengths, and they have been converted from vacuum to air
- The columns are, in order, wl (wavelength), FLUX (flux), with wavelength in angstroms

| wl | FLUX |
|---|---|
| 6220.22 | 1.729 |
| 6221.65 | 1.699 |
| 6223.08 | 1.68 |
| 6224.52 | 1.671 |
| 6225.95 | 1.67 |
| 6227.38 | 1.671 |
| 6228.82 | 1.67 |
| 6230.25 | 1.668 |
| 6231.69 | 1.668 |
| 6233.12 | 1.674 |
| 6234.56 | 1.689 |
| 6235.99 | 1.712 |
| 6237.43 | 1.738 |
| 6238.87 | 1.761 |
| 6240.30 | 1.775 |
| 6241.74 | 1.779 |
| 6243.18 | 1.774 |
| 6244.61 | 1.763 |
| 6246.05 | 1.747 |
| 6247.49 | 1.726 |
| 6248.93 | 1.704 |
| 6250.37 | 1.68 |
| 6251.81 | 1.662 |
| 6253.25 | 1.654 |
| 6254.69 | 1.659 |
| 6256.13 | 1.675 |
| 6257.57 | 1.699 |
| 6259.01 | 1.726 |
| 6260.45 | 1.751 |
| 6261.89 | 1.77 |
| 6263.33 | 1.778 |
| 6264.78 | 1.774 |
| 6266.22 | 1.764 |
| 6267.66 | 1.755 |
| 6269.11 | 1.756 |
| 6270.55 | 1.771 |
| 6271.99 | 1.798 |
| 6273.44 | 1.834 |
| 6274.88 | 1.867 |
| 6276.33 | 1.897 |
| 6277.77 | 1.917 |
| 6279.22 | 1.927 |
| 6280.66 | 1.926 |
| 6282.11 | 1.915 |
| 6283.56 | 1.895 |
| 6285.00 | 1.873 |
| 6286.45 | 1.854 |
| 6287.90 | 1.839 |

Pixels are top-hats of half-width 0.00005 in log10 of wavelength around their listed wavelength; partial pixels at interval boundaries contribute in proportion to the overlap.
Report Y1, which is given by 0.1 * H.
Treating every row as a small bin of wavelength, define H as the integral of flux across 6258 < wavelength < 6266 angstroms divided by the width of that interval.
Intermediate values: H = 1.76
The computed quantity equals 0.176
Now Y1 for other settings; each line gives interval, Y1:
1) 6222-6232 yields 0.167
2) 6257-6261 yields 0.173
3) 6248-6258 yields 0.168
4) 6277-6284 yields 0.192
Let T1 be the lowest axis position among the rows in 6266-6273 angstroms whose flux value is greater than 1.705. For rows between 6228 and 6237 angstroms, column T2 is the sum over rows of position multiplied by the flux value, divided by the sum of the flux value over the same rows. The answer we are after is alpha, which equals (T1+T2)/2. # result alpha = 6249.3 angstroms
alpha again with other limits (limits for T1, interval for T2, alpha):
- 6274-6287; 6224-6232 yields 6251.5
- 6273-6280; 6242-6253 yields 6260.4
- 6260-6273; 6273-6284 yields 6269.5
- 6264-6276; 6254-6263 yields 6261.6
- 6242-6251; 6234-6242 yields 6240.7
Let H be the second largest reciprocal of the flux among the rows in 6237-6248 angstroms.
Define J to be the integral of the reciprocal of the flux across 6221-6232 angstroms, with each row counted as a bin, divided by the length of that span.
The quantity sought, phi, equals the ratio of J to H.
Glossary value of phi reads 1.04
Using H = 0.58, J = 0.597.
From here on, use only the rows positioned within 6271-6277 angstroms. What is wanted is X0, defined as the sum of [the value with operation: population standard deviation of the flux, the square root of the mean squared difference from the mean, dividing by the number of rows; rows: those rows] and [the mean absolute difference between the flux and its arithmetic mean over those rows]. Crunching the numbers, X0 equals 0.070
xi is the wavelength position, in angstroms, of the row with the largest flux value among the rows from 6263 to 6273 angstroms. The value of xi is 6271.99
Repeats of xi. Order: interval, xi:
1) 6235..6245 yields 6241.74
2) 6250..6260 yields 6259.01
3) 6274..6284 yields 6279.22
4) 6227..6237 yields 6235.99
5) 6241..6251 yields 6241.74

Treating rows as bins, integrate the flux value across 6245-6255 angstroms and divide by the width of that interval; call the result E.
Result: 1.69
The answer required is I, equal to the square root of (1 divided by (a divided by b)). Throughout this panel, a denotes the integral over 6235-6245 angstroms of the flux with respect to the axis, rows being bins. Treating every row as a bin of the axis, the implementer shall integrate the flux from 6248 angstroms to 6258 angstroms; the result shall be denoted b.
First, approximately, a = 17.6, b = 16.8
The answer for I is 0.98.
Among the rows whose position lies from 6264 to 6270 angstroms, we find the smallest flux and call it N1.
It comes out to 1.755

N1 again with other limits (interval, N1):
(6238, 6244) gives 1.761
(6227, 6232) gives 1.668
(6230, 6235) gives 1.668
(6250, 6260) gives 1.654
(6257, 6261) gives 1.699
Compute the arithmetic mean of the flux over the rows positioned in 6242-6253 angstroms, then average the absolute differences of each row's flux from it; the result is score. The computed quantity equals 0.03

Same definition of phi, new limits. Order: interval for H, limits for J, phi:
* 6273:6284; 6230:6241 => 1.09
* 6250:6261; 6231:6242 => 0.96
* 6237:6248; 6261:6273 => 0.98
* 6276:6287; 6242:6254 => 1.09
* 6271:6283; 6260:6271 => 1.04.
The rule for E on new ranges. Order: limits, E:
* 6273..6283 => 1.90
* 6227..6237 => 1.68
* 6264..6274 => 1.78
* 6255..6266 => 1.74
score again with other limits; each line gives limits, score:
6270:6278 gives 0.05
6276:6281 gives 0.01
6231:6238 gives 0.02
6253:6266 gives 0.04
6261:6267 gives 0.00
